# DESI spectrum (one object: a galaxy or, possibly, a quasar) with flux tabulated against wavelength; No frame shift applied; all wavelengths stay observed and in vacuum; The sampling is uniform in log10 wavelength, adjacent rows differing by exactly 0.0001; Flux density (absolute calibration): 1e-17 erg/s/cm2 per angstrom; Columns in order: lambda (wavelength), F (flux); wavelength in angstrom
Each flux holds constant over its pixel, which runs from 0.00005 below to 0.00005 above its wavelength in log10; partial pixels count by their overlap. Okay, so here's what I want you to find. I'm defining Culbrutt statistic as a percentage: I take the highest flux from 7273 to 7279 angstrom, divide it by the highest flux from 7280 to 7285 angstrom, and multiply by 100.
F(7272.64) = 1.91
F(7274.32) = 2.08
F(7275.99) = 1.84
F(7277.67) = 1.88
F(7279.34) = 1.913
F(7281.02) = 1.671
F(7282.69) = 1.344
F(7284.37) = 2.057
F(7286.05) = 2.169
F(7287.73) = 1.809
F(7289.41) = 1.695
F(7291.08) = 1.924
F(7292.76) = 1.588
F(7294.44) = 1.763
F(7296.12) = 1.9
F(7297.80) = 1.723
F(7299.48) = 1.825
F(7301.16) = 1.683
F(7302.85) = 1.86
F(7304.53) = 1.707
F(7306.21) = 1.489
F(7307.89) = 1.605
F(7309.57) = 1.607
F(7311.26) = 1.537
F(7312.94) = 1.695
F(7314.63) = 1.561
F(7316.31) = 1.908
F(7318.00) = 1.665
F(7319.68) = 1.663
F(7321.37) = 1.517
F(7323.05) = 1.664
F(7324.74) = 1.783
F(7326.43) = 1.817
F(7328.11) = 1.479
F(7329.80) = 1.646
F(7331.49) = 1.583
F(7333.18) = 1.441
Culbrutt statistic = 101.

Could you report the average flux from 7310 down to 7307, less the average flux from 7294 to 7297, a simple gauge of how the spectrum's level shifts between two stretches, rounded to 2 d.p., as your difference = -0.23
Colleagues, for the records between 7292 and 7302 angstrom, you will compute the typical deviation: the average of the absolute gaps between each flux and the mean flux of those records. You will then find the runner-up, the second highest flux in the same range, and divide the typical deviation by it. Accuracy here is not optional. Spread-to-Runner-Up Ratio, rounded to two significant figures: 0.045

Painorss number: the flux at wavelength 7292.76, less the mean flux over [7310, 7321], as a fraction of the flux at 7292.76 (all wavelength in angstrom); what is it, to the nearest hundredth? -0.05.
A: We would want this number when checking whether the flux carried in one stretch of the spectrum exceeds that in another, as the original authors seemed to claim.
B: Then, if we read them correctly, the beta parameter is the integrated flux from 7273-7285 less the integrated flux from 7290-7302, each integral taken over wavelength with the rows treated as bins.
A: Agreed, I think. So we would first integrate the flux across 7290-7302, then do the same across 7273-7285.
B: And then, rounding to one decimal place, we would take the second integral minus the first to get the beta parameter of 0.6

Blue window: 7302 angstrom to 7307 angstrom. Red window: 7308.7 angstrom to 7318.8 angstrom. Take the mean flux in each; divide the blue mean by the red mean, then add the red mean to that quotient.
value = 2.68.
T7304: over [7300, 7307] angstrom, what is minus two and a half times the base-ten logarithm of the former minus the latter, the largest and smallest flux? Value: 1.1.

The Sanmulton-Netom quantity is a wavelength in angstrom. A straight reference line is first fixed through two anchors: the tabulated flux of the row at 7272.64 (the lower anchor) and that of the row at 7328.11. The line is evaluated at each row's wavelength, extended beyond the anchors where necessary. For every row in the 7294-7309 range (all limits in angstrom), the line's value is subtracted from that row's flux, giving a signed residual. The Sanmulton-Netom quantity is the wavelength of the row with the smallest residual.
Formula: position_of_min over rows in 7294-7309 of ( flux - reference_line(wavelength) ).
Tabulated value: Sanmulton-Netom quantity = 7306.21 angstrom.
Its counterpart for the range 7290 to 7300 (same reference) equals 7292.76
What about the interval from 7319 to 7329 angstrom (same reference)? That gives 7321.37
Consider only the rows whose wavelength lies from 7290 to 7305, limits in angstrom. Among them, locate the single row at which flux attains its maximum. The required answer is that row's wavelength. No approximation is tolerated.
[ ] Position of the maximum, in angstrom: 7291.08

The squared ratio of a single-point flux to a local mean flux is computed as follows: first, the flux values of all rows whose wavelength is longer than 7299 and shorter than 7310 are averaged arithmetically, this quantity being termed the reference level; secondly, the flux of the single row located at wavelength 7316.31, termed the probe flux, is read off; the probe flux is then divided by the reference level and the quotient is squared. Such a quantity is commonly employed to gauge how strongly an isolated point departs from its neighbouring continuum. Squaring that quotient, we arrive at 1.29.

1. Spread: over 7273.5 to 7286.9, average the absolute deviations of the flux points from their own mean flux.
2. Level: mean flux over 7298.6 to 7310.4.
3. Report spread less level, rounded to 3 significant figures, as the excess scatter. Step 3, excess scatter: -1.49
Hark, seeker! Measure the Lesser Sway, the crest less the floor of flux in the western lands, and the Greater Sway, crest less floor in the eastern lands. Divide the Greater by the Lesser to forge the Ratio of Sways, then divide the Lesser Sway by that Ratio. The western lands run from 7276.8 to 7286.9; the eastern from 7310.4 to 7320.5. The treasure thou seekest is 1.8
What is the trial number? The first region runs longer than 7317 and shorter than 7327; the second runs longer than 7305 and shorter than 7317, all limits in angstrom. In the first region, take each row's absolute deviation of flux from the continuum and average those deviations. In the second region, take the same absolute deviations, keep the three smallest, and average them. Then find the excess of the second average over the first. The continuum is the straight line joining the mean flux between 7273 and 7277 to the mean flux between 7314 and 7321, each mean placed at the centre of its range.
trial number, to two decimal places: 0.02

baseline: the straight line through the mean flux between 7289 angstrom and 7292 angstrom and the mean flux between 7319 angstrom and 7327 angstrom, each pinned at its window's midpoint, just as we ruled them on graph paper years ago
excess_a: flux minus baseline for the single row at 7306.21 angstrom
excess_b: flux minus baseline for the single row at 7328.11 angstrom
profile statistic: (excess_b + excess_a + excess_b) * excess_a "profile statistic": 0.169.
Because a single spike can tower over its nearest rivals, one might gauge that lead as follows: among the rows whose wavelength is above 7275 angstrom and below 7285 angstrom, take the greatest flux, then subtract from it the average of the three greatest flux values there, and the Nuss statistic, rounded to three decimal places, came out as 0.107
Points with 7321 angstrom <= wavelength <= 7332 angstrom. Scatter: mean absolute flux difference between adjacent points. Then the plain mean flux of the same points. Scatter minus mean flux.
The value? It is -1.50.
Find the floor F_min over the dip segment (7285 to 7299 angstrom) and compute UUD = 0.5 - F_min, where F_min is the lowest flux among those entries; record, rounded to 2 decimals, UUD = -1.09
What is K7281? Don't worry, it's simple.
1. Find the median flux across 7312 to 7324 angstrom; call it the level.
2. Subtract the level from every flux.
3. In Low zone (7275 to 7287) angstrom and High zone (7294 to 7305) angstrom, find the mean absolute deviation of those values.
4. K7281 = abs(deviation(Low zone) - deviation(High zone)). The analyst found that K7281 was 0.12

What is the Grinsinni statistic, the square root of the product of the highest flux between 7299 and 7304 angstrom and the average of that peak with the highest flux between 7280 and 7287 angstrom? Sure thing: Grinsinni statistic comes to 1.936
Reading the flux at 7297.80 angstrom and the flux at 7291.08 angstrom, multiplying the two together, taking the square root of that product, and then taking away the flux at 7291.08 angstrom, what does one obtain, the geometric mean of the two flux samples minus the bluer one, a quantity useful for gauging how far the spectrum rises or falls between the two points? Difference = -0.10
